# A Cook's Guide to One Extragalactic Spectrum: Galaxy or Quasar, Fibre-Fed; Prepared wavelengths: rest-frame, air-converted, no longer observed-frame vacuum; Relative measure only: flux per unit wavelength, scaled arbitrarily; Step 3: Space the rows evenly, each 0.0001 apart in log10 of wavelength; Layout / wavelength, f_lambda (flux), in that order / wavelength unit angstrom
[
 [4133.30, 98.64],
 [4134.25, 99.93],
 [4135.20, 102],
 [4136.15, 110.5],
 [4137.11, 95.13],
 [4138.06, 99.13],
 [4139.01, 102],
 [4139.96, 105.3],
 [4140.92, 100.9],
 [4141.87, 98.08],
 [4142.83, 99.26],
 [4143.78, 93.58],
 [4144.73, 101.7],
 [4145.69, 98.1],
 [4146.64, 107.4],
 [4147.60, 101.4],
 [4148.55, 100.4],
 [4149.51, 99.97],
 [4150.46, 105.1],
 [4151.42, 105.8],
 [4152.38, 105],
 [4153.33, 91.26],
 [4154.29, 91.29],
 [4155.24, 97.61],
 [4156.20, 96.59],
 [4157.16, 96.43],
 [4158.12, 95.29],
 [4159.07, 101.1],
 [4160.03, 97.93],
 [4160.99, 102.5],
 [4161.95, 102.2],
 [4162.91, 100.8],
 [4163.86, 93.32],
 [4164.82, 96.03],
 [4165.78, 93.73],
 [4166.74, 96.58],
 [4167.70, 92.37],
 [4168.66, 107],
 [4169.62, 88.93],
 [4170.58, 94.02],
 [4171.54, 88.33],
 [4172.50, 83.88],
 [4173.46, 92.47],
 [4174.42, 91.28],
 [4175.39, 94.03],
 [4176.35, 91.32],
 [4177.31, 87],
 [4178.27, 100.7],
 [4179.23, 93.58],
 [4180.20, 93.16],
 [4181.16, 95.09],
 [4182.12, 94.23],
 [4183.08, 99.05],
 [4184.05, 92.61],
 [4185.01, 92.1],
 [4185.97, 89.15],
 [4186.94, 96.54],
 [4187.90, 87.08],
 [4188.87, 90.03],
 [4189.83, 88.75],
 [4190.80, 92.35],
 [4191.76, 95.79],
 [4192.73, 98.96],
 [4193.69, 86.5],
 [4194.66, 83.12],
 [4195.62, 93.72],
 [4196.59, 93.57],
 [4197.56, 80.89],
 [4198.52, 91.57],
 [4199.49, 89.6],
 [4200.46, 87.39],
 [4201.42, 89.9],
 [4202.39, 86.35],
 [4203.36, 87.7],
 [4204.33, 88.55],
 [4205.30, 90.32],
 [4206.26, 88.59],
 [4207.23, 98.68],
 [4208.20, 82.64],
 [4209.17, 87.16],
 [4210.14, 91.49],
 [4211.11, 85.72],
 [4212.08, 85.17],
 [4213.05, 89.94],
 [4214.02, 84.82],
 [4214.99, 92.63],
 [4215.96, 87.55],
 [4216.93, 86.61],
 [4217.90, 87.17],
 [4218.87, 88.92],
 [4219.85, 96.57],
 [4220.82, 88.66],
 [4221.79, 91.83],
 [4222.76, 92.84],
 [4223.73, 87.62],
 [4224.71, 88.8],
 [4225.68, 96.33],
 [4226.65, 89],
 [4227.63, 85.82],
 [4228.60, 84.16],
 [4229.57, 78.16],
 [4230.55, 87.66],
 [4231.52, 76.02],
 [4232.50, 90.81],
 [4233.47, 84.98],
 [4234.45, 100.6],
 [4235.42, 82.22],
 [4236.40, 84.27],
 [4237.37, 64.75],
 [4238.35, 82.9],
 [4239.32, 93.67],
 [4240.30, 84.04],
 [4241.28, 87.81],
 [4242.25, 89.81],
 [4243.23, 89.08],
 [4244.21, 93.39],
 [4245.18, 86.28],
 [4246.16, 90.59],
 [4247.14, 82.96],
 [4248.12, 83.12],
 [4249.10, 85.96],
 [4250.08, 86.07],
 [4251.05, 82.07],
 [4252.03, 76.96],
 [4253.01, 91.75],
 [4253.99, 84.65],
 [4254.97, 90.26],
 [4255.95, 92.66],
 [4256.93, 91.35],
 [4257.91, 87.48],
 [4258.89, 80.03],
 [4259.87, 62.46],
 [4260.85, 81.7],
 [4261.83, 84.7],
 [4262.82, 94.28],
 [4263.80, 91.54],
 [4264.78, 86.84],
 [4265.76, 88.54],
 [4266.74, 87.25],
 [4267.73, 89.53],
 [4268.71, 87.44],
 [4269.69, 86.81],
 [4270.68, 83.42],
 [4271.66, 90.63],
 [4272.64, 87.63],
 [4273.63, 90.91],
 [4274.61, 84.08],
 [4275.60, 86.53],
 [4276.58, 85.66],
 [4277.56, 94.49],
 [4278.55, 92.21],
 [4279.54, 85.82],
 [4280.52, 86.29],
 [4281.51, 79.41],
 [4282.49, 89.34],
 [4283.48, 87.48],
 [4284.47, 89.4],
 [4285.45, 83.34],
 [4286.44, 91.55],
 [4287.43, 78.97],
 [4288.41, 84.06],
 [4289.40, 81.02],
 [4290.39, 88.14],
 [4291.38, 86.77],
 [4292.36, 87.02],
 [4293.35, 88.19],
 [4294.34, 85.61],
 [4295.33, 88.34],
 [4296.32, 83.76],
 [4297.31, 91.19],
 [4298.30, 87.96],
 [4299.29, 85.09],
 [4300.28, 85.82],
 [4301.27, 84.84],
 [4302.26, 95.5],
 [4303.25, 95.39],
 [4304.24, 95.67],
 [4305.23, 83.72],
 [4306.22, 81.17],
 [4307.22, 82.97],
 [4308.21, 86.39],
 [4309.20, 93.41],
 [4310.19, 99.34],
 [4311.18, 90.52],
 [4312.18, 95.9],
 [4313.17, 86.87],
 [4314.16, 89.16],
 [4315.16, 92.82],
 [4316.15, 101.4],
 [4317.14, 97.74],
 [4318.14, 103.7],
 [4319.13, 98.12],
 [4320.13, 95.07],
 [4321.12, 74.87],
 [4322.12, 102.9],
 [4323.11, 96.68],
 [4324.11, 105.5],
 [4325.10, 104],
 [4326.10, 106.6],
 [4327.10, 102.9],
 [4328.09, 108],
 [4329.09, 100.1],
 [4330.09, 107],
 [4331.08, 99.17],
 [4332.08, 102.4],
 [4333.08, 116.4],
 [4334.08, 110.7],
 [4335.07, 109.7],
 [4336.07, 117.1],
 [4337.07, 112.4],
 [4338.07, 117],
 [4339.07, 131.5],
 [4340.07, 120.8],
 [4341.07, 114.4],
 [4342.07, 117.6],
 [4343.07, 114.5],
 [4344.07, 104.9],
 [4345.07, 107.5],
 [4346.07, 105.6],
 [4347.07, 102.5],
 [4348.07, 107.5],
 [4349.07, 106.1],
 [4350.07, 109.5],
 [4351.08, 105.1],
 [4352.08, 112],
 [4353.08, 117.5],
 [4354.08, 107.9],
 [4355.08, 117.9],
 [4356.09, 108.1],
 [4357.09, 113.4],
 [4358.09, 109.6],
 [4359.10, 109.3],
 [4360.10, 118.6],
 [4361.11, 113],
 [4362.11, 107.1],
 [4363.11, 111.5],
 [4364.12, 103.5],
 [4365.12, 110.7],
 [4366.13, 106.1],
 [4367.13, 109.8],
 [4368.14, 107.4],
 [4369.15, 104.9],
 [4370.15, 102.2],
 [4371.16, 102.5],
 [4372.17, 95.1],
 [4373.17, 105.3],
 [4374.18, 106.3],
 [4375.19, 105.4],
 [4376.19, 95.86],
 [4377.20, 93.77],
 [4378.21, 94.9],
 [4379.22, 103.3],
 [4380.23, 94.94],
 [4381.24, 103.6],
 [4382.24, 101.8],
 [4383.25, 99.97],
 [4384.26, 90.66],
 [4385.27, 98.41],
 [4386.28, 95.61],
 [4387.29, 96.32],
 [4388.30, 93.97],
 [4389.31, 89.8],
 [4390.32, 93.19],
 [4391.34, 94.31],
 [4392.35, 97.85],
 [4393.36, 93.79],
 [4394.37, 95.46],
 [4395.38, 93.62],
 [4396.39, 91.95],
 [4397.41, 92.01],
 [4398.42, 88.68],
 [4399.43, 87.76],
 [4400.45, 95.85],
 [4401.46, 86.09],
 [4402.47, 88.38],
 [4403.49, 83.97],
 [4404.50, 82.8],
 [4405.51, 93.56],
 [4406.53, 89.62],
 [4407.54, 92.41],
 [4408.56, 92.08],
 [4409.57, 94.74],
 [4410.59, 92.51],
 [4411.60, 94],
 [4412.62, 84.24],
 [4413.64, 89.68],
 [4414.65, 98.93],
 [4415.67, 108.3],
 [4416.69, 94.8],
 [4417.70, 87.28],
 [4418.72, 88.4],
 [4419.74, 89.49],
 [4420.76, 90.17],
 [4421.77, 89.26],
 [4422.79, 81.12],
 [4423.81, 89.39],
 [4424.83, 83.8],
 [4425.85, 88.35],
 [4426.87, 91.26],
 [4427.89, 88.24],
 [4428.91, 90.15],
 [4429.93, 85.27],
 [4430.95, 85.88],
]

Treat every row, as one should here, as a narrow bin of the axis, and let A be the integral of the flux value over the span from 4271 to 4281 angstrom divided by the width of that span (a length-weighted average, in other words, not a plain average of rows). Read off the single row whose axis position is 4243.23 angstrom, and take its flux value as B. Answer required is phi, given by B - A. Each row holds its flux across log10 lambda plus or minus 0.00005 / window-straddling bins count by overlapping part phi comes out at 0.7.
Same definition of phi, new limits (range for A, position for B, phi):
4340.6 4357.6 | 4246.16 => -19.6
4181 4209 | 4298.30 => -2.7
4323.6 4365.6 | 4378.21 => -15.3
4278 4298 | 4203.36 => 1.3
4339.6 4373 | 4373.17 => -3.9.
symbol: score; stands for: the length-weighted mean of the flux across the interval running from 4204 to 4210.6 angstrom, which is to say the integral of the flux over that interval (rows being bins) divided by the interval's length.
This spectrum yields 90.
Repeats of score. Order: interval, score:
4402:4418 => 92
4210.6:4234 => 88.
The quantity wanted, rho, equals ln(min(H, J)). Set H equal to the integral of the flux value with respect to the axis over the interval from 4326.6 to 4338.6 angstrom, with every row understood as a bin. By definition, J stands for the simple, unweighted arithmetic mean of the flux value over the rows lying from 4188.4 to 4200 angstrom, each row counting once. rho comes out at 4.50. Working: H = 1304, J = 90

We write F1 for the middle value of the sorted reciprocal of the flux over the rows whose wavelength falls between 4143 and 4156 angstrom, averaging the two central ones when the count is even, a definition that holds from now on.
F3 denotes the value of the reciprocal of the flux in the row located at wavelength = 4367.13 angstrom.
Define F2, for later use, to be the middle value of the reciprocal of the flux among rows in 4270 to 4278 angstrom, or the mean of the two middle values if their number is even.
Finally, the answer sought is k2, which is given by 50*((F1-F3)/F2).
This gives 4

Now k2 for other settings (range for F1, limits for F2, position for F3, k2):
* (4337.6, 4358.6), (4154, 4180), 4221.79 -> -8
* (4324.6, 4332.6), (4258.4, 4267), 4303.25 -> -4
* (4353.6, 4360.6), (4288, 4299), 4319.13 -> -5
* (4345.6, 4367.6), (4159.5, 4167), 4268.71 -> -11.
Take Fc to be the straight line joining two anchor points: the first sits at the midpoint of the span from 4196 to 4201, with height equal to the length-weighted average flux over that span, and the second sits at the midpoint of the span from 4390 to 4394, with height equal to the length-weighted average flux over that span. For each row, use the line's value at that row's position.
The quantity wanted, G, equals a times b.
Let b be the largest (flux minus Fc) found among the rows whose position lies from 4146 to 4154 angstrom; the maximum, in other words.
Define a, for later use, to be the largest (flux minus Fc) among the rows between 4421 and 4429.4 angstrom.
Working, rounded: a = -5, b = 20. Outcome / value -93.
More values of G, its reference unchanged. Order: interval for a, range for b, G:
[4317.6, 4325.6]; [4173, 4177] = 77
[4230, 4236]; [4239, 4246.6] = 39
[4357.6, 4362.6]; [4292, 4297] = -85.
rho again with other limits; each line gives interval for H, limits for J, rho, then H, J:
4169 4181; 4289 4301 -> 4.46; 1102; 87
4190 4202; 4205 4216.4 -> 4.49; 1083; 89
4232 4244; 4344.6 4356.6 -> 4.69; 1036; 109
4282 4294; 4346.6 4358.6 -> 4.70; 1035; 110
